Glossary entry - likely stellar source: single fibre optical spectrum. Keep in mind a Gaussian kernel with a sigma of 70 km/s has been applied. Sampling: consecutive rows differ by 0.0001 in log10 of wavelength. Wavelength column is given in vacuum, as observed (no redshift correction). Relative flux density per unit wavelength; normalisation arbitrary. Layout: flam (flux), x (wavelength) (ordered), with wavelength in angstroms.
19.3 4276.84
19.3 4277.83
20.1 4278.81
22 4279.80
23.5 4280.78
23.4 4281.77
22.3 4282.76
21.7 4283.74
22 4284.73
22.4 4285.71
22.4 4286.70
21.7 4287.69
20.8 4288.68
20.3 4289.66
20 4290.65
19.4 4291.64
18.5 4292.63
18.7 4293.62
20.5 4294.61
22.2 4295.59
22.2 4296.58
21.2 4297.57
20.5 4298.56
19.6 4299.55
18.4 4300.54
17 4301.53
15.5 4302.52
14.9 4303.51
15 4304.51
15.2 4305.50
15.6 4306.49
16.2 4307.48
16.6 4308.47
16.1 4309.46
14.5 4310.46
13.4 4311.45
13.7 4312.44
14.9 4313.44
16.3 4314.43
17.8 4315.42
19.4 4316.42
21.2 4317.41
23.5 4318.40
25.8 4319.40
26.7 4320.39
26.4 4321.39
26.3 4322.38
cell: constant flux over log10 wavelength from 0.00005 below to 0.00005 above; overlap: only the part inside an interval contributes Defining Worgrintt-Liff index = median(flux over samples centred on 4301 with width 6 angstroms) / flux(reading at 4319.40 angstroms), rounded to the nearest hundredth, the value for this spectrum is 0.69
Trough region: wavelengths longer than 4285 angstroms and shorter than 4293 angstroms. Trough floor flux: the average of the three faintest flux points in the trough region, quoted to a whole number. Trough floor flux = 19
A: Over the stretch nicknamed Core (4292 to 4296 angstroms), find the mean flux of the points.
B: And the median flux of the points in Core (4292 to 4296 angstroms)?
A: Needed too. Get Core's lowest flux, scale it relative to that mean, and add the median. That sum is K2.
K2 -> 21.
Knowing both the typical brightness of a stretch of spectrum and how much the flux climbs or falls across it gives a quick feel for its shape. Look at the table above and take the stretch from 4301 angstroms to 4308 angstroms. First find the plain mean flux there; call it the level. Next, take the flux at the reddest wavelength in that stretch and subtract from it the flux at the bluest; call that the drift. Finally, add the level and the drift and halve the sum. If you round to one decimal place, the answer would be 7.4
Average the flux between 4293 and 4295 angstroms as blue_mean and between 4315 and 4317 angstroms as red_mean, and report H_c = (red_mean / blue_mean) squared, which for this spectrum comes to 0.9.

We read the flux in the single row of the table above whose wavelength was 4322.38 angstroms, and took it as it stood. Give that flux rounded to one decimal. 26.3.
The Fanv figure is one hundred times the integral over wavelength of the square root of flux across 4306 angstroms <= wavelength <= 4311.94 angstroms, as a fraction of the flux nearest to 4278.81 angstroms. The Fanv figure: 116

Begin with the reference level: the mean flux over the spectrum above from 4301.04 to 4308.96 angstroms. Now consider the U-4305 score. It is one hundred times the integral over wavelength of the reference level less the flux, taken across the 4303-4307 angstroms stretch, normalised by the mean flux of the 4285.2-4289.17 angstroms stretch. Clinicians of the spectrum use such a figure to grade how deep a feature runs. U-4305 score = 10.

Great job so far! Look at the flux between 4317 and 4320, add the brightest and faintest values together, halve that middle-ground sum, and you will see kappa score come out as 23.5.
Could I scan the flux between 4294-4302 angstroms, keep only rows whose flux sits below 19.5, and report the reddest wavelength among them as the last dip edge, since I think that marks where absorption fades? 4301.53 angstroms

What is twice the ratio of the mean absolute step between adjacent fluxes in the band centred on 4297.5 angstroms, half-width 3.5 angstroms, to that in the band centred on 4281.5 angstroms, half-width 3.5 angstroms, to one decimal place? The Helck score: 2.0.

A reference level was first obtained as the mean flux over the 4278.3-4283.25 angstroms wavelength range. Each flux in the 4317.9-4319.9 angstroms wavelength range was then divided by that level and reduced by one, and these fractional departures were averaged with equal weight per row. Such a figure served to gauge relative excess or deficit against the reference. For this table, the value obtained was 0.11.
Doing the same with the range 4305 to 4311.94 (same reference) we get -0.31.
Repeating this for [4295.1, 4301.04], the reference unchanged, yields -0.07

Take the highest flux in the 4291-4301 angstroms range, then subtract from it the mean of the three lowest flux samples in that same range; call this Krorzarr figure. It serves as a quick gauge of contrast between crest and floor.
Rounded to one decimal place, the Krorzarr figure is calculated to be 3.7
